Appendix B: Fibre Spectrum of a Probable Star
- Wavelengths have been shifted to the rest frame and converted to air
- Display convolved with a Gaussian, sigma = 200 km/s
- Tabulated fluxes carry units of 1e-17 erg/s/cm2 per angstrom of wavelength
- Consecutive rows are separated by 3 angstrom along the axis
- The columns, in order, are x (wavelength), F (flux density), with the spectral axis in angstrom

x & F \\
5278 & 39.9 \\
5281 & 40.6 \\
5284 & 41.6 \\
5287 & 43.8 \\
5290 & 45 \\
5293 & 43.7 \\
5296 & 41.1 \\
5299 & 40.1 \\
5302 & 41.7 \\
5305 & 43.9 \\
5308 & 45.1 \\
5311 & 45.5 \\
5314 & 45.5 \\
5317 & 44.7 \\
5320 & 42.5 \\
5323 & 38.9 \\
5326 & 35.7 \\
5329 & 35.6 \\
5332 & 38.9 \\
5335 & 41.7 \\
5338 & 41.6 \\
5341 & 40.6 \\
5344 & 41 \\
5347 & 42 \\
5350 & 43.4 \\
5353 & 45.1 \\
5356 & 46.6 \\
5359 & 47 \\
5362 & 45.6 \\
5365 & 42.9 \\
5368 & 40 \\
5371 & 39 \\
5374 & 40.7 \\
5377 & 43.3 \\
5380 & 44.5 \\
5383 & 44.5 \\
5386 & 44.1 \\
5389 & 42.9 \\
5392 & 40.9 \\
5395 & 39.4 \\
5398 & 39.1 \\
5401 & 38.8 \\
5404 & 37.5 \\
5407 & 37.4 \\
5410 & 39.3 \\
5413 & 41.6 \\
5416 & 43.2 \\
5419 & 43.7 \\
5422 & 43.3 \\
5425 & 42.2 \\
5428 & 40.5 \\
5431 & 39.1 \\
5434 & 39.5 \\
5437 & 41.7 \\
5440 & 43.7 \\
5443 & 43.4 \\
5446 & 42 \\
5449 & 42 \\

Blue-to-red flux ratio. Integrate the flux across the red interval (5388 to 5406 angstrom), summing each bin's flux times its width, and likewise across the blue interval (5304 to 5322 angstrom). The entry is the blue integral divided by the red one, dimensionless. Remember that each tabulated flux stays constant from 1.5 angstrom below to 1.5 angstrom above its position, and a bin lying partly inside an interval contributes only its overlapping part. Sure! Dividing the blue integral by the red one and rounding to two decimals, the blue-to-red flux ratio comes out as 1.12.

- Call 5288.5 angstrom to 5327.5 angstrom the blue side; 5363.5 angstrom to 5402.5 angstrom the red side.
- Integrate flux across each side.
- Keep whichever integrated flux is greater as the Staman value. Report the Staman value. 1660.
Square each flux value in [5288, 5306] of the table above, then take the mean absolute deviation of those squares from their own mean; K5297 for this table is 138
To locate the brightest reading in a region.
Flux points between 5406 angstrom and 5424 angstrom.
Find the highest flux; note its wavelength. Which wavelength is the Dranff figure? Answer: 5419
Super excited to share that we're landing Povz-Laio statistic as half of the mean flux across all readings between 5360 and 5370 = 21.4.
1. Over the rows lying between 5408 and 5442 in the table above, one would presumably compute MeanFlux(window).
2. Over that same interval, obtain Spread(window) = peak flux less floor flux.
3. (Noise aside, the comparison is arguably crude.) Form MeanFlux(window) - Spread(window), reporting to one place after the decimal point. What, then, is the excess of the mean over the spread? 37.0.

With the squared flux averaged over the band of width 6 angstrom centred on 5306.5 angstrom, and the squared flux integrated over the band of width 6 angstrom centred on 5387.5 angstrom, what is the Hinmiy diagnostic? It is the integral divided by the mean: 5.7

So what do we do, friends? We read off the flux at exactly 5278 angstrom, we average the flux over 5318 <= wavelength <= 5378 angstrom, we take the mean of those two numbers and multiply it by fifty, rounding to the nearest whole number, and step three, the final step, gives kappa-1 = 2038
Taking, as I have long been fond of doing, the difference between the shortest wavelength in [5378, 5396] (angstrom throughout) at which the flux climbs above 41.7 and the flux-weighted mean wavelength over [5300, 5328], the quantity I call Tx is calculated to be 66.4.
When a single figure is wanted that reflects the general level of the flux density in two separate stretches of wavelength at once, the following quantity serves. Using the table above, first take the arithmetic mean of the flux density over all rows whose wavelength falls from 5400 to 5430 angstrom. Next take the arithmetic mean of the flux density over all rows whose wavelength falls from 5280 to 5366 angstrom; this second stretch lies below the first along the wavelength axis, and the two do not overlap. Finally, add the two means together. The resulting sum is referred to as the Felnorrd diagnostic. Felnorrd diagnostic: 83.2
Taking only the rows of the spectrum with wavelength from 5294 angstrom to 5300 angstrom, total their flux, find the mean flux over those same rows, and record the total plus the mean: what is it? 122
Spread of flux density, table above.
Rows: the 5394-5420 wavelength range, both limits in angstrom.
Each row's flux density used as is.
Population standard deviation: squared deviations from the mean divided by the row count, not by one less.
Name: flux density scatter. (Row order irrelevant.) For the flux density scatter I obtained 2.2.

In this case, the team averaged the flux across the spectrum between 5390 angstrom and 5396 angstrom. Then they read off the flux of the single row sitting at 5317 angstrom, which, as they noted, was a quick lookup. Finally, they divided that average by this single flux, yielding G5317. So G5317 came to 0.90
